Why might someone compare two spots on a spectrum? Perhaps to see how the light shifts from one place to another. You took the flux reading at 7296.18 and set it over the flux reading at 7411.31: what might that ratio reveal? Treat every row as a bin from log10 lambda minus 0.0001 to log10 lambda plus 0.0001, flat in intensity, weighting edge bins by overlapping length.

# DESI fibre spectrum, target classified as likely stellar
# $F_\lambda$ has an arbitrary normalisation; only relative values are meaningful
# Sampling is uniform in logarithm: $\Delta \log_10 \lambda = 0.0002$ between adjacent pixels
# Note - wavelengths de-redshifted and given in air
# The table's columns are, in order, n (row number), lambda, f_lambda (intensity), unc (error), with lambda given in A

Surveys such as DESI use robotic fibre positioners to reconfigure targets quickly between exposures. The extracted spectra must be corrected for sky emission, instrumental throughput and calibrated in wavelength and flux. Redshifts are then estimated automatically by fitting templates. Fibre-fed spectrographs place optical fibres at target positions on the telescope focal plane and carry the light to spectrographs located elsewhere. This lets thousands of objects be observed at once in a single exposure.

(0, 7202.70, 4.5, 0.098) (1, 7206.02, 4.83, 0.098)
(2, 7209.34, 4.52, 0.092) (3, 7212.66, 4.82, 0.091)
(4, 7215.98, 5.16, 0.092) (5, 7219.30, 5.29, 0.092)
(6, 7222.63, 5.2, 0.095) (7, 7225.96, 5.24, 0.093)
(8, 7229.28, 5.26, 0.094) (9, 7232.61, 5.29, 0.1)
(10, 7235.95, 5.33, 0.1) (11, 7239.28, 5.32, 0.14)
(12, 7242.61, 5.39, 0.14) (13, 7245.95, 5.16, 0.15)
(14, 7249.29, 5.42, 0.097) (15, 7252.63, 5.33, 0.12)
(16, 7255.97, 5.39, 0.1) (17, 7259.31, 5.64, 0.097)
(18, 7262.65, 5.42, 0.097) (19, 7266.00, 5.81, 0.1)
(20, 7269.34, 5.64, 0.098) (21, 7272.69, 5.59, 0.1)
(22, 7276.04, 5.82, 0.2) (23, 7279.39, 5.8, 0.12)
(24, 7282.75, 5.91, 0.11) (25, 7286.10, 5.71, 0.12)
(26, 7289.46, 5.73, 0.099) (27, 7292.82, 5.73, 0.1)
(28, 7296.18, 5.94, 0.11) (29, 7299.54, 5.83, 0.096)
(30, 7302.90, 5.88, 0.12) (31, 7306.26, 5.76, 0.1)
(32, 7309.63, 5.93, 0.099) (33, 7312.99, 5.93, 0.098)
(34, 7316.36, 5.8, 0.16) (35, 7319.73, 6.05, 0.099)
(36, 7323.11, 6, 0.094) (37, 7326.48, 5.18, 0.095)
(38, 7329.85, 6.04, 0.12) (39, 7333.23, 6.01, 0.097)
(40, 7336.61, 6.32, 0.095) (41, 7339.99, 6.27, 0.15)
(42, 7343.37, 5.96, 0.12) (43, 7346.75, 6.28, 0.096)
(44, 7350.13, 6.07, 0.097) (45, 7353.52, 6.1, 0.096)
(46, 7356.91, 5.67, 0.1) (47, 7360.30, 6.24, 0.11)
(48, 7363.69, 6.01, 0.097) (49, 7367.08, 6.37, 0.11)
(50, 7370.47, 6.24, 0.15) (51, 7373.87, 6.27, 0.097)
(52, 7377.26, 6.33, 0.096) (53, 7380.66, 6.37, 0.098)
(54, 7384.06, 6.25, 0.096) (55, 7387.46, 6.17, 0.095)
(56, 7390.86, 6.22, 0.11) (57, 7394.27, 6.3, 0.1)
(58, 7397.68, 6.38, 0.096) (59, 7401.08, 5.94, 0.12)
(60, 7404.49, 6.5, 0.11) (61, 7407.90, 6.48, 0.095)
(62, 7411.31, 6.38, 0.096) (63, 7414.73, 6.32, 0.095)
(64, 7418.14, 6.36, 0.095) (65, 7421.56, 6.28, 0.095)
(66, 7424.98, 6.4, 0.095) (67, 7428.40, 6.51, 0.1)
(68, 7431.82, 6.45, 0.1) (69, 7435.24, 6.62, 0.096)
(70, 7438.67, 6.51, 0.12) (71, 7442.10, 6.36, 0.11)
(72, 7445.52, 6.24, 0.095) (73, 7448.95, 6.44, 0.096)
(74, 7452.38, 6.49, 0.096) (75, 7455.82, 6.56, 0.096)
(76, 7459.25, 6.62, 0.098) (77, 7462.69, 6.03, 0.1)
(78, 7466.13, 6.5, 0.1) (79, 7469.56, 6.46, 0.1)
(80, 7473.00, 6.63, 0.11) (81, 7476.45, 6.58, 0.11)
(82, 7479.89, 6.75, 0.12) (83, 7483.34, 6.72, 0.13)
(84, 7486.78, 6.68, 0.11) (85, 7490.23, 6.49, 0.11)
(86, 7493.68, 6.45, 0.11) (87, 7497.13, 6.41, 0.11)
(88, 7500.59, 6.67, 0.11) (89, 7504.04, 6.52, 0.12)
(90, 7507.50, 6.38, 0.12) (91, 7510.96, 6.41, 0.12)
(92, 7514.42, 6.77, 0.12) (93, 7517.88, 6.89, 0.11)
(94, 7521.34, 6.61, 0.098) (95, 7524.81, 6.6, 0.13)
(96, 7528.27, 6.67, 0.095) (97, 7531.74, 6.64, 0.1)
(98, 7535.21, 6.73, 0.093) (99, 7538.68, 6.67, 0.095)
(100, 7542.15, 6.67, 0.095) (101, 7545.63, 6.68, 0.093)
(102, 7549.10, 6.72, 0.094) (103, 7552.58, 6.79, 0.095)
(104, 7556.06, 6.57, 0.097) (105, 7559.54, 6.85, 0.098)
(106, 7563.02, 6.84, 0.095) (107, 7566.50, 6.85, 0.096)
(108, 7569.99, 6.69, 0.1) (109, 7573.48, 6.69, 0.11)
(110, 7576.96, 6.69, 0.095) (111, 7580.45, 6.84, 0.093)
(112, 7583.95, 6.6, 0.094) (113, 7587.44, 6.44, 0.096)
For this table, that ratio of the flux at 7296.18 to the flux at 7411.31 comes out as 0.93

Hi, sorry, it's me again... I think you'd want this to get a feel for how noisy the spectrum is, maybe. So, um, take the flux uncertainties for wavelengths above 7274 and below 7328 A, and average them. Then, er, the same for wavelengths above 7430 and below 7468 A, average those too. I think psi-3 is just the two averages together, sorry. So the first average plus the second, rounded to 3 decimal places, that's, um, 0.214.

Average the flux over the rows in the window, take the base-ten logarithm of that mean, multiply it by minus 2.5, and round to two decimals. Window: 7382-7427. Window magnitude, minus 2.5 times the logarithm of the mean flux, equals -2.00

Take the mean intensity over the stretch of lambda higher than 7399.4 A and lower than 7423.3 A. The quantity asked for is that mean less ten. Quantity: -3.7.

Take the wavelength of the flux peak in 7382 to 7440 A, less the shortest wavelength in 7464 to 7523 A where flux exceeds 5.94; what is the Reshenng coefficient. -30.9 A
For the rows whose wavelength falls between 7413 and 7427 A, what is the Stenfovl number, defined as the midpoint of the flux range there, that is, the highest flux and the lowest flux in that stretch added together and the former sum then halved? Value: 6.3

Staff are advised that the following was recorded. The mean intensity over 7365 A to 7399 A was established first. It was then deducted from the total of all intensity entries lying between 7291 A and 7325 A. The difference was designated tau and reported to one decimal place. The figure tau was 52.6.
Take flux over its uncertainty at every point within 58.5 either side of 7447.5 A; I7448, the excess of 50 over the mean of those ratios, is -12.1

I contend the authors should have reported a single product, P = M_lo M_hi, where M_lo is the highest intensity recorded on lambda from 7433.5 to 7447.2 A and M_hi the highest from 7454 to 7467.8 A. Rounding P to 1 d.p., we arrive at 43.8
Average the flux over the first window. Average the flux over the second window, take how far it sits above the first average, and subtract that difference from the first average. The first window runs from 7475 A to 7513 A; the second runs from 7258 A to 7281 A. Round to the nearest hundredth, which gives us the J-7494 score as 7.43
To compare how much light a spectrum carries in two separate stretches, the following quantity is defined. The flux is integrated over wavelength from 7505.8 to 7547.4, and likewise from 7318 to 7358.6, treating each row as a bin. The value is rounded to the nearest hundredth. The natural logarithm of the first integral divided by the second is 0.13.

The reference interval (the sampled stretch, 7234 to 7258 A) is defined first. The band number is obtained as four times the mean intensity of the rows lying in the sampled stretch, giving 21.3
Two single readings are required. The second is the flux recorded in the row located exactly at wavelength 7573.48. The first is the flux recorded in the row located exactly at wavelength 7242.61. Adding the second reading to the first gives 12.1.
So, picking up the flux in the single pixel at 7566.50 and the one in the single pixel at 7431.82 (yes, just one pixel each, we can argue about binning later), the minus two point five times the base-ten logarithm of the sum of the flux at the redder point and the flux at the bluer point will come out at -2.81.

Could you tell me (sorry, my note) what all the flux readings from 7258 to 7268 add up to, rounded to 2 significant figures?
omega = 17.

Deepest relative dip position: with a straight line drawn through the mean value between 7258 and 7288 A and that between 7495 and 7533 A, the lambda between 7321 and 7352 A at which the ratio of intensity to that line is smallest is 7326.48 A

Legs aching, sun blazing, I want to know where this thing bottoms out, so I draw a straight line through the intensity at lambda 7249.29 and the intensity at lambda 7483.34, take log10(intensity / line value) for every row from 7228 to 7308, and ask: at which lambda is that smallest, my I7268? 7245.95 A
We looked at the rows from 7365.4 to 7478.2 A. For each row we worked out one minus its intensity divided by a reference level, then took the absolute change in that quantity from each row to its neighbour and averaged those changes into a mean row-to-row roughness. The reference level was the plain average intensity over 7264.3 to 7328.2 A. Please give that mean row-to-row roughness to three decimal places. 0.024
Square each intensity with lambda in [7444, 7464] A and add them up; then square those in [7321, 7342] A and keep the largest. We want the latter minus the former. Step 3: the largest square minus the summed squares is -206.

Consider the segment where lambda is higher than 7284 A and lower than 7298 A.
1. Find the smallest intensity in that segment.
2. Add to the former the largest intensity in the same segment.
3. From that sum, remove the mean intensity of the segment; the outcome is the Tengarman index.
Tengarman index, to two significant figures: 5.9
